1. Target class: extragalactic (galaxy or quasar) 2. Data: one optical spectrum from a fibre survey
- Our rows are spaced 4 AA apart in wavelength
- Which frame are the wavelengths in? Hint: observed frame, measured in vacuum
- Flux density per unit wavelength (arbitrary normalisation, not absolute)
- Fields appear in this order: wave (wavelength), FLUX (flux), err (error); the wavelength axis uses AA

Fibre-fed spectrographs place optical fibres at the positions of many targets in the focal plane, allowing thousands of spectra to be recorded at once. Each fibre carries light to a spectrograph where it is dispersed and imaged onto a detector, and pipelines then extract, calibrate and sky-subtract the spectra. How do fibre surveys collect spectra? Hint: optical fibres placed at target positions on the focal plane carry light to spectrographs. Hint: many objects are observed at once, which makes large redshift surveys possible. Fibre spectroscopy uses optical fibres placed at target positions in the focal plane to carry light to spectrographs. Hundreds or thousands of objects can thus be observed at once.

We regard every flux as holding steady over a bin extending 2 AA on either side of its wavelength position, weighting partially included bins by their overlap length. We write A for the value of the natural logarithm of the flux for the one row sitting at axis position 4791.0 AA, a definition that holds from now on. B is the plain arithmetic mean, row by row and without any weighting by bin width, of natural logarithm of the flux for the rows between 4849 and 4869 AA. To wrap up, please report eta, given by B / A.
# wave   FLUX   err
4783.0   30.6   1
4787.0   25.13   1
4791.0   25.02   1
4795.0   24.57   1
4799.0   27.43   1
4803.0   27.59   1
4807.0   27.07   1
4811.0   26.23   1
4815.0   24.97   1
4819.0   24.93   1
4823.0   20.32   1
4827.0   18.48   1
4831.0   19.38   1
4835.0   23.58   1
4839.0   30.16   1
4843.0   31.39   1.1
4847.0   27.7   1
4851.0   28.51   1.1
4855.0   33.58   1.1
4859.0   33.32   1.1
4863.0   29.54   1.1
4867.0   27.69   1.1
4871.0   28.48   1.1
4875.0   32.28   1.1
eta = 1.06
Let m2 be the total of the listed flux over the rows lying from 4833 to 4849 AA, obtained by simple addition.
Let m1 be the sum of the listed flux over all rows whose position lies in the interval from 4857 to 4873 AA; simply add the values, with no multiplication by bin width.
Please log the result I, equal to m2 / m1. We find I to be 0.95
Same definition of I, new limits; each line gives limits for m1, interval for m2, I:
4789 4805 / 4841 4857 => 1.16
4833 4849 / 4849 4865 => 1.11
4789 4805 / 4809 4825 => 0.92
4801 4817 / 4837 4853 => 1.11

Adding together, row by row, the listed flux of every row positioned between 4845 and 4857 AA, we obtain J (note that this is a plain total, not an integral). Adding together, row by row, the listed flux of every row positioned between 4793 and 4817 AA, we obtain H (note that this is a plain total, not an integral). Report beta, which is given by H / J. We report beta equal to 1.8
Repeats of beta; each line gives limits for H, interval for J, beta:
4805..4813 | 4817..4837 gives 0.5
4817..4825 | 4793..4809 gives 0.4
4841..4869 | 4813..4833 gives 2.0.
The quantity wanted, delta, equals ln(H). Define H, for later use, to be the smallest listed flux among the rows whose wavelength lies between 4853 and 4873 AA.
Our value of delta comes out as 3.32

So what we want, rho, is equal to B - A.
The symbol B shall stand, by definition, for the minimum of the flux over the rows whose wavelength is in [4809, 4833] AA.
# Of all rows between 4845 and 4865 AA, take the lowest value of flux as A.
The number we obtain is -9.2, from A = 27.7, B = 18.48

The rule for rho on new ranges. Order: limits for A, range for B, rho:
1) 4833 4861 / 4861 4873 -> 4.1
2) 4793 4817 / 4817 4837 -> -6.1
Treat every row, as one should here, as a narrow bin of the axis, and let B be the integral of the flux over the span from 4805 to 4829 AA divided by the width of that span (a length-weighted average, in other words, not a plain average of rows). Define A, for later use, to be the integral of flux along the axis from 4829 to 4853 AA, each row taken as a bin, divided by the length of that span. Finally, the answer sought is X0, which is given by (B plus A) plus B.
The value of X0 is 74.1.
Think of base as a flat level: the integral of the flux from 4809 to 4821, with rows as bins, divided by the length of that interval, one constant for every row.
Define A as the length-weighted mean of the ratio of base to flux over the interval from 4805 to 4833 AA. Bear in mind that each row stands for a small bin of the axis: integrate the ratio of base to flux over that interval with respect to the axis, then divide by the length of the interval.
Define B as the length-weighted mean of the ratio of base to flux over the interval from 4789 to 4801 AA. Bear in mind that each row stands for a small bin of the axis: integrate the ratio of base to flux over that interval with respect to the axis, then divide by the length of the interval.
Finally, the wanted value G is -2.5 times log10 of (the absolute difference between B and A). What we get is 2.2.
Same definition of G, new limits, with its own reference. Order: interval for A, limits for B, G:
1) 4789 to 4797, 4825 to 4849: 3.8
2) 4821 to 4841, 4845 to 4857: 1.3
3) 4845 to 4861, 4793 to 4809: 2.3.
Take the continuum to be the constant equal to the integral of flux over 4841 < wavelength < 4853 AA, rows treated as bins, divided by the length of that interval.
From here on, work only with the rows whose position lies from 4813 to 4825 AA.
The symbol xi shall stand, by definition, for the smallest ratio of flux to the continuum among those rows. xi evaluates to 0.70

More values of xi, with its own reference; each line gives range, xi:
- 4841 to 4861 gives 0.95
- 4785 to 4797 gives 0.84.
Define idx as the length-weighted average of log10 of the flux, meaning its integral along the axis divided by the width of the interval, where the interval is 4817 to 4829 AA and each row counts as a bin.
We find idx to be 1.32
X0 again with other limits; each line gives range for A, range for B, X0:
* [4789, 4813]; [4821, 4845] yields 74.1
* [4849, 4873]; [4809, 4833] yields 75.0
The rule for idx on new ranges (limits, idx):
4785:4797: 1.40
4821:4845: 1.37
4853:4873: 1.48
